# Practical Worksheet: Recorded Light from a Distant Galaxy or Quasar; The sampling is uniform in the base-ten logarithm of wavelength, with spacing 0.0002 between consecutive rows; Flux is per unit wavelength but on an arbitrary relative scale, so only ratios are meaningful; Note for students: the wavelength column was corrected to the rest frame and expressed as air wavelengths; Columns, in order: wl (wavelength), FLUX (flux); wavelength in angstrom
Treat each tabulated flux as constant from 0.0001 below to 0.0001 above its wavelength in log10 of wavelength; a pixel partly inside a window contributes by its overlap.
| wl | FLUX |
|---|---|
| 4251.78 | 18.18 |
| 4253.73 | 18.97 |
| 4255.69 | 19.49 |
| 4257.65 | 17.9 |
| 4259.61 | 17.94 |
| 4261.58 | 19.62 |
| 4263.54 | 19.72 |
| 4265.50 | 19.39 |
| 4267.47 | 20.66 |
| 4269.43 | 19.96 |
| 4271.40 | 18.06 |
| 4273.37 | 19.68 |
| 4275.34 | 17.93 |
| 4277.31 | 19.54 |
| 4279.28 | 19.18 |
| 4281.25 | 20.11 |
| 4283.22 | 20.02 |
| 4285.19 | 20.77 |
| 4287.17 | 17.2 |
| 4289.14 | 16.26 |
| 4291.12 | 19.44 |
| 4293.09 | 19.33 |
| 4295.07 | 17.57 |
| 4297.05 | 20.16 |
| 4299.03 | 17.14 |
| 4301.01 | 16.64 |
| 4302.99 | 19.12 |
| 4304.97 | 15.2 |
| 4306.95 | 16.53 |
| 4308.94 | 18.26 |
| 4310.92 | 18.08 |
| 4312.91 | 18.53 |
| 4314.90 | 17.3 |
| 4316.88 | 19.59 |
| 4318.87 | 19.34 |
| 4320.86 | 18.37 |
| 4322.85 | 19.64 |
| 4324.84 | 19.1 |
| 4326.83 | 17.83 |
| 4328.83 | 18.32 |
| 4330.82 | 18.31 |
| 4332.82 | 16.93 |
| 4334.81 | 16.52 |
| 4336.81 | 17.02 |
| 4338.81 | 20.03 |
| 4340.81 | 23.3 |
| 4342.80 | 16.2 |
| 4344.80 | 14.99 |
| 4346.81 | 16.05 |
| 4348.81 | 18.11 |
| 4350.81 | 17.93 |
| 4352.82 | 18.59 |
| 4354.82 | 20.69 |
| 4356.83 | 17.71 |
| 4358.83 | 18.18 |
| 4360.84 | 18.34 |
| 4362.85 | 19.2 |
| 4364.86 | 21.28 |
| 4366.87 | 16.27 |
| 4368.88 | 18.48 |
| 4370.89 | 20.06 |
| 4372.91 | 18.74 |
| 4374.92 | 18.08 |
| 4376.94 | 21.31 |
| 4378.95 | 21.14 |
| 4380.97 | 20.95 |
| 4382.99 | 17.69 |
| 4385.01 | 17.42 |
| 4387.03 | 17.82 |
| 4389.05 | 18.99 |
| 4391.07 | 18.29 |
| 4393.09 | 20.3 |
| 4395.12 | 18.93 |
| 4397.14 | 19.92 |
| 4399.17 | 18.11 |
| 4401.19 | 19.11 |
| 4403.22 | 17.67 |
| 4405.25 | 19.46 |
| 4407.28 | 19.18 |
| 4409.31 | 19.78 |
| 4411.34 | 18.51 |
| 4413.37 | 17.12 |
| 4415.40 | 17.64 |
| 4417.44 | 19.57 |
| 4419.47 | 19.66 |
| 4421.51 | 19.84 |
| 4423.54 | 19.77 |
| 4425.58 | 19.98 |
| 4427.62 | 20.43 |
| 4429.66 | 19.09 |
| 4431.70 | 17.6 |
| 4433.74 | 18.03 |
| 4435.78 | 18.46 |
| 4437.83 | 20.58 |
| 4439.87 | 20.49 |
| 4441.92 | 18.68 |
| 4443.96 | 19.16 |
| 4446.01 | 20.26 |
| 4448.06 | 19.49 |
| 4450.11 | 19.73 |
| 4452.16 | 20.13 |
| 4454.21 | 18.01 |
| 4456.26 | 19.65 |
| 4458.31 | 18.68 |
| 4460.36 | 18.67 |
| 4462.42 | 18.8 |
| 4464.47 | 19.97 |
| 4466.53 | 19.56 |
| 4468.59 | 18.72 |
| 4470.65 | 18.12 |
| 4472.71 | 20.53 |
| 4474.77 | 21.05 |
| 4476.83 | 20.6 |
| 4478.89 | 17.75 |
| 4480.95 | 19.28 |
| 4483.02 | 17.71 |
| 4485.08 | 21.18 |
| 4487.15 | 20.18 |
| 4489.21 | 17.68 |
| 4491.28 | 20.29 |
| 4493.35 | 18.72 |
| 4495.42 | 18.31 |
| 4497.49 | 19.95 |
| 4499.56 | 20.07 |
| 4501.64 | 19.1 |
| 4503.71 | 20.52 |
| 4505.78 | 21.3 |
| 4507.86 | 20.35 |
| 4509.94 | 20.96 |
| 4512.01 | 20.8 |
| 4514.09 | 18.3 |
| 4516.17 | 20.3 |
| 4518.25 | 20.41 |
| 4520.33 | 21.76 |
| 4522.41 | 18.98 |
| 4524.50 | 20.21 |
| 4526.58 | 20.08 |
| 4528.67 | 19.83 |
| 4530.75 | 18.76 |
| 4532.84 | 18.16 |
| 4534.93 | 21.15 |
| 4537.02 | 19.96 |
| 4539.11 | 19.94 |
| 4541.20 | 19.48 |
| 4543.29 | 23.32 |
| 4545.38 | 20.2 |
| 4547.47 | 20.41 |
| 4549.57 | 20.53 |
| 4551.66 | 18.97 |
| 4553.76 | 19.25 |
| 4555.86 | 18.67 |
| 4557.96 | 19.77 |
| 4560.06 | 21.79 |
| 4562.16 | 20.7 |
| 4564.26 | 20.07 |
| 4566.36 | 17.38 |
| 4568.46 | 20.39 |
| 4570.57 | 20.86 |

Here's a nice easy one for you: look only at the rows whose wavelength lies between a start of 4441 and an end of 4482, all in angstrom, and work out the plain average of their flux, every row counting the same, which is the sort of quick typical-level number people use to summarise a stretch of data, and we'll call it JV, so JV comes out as 19.3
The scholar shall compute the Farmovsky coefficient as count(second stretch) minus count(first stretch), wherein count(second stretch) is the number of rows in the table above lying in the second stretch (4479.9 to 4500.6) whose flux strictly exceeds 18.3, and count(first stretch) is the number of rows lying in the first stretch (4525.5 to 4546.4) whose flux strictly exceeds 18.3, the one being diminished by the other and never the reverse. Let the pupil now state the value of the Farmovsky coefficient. -1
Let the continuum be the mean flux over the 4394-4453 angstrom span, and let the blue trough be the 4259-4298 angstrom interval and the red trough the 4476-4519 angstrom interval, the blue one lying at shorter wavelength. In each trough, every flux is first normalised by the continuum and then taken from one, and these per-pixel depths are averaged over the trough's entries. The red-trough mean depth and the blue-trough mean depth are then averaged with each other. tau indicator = -0.012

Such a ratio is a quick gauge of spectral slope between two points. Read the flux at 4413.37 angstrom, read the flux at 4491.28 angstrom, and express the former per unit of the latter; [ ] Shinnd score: 0.84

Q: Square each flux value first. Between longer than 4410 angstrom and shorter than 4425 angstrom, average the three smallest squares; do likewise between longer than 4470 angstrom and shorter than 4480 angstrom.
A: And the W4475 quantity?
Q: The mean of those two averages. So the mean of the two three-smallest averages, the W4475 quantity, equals 335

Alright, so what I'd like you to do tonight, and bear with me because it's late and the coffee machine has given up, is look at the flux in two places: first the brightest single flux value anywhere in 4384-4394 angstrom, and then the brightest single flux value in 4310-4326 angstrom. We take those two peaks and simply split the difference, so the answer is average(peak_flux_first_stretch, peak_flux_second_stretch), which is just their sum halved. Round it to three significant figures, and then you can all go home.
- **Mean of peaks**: 20.0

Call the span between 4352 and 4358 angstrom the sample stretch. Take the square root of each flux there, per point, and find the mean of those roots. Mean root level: 4.36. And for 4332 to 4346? 4.21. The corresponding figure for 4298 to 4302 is 4.11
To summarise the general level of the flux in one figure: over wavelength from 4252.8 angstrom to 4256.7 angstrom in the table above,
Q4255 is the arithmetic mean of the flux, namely 19.2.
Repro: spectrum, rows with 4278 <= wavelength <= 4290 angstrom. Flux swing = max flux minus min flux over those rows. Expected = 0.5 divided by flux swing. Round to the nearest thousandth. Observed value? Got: 0.111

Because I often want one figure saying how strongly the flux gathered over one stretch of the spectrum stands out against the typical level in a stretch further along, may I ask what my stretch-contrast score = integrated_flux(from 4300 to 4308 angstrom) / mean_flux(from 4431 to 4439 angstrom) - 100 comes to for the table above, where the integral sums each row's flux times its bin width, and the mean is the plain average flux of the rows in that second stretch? -92.8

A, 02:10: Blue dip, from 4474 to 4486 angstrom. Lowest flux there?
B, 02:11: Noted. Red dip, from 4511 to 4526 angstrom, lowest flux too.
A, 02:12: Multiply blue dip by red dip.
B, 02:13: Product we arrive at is 324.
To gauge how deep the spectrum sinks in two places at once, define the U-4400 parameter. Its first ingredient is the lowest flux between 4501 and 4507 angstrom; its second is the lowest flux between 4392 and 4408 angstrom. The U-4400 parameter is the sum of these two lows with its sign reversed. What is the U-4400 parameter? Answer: -36.8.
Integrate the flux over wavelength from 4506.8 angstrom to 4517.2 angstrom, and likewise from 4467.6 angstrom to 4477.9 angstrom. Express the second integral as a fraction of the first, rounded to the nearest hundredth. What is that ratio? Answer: 0.97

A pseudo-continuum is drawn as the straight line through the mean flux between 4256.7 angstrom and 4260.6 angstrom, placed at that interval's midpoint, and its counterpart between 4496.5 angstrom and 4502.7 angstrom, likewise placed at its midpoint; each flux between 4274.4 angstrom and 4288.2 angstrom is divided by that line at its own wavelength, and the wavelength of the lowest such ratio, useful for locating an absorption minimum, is 4287.17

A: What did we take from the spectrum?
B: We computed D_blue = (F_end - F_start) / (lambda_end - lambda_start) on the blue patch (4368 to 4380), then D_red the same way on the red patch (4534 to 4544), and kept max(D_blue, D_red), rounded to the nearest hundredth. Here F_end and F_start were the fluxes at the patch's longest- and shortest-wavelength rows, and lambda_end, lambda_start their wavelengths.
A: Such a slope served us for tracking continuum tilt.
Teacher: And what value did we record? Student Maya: 0.26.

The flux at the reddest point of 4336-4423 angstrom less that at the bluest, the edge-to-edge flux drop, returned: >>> 2.8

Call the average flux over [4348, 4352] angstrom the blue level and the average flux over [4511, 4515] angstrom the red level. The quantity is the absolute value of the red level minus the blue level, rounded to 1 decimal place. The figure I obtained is 1.5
